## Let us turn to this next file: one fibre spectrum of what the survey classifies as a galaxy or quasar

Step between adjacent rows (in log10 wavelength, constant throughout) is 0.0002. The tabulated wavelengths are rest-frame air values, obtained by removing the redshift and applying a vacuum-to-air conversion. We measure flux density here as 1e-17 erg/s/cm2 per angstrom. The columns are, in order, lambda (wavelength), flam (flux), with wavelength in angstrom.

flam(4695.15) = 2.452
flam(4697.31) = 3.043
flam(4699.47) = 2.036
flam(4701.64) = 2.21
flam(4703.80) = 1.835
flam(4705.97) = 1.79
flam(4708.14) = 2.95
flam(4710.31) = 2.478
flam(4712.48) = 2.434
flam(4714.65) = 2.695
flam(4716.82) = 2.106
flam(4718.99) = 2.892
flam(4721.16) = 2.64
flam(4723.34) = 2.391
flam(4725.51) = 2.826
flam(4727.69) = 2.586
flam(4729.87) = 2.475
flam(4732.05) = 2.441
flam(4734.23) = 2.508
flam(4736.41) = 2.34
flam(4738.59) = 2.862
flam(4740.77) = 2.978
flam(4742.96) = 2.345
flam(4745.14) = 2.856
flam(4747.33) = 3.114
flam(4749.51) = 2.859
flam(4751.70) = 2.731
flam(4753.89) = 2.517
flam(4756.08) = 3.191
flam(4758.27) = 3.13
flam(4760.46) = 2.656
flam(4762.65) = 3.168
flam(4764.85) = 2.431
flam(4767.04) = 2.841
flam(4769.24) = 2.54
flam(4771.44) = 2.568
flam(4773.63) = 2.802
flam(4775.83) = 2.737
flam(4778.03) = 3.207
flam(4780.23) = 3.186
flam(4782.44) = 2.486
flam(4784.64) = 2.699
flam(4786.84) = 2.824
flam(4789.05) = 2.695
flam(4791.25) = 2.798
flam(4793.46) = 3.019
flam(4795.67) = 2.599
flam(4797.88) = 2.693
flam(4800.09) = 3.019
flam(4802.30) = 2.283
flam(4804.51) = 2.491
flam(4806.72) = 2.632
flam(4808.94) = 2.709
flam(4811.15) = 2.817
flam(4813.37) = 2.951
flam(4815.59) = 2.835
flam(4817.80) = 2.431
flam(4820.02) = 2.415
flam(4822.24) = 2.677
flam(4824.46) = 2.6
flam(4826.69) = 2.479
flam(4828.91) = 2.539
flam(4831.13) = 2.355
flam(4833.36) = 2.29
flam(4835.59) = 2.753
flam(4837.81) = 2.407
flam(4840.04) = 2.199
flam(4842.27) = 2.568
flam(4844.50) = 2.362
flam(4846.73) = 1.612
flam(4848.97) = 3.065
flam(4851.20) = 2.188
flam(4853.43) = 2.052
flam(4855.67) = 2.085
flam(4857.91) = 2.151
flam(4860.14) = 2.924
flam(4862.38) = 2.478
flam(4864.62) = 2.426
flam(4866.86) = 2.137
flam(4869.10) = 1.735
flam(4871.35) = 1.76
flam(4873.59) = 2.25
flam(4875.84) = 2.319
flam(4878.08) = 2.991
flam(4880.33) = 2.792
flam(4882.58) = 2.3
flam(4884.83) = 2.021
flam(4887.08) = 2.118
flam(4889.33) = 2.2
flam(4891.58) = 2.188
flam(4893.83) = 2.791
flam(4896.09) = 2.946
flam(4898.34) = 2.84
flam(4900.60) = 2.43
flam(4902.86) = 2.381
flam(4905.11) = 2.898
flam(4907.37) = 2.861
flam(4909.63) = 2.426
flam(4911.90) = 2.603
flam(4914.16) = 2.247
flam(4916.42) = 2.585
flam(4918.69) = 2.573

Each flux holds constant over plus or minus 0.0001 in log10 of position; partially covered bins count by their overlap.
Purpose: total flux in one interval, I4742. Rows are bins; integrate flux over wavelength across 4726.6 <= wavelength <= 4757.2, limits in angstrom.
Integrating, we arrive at 83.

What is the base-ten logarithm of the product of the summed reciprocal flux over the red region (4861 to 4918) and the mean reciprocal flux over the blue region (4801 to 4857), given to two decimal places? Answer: 0.64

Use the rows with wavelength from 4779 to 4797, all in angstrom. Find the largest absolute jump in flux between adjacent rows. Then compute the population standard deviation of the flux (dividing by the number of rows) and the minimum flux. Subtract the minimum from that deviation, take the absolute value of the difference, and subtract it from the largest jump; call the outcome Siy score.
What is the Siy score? -1.57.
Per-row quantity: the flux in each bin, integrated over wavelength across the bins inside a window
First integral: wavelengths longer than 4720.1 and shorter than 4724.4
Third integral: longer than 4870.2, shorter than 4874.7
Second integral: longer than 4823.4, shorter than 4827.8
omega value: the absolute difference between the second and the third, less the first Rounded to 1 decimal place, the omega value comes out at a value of -8.7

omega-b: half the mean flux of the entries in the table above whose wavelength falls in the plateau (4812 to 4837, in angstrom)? 1.29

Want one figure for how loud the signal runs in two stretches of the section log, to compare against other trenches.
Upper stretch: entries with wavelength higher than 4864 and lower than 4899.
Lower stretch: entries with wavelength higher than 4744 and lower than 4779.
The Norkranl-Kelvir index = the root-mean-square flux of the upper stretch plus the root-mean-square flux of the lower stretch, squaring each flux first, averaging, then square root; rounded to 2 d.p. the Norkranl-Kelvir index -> 5.24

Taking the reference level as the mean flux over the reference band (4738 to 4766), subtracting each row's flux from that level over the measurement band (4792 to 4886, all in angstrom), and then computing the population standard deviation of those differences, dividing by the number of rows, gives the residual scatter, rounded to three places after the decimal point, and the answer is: 0.352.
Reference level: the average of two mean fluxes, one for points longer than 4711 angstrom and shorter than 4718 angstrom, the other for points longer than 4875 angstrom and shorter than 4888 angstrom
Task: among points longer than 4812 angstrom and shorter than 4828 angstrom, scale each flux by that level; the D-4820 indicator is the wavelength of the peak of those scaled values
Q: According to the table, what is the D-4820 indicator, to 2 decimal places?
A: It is 4813.37 angstrom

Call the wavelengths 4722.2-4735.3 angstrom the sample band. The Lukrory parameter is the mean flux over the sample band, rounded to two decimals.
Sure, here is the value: 2.54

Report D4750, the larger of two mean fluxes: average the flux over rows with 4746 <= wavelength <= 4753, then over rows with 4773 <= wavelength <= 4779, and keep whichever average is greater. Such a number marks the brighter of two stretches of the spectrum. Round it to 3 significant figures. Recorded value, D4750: 2.92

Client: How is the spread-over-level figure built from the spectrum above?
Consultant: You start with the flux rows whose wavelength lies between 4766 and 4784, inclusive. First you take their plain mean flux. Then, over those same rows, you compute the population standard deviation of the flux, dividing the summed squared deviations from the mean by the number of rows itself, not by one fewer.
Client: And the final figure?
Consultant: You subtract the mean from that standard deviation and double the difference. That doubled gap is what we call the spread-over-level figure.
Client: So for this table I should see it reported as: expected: -5.07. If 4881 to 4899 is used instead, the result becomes -4.16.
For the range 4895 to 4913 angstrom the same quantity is -4.90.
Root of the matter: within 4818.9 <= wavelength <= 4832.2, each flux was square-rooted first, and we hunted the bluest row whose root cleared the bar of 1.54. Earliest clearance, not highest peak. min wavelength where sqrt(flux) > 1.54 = 4820.02 angstrom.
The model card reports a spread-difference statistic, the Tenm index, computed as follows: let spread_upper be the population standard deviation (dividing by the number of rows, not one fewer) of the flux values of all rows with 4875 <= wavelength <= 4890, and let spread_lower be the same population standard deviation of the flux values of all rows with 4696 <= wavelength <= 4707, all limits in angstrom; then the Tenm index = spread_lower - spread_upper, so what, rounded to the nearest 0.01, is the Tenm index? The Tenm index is 0.12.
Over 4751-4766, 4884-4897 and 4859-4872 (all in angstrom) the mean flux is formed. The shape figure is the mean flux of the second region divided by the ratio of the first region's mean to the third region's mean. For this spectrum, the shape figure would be 1.9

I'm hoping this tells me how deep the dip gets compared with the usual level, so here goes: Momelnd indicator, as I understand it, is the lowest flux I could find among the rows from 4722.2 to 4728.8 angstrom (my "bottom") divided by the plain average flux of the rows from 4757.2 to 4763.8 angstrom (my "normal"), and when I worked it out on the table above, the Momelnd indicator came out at 0.80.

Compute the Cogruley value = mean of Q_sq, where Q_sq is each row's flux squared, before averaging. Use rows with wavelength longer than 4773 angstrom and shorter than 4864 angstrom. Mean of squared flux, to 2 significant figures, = 6.8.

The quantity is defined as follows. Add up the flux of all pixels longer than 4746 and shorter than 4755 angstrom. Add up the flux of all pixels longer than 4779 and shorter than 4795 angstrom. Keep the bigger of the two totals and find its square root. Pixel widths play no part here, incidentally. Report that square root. 4.44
